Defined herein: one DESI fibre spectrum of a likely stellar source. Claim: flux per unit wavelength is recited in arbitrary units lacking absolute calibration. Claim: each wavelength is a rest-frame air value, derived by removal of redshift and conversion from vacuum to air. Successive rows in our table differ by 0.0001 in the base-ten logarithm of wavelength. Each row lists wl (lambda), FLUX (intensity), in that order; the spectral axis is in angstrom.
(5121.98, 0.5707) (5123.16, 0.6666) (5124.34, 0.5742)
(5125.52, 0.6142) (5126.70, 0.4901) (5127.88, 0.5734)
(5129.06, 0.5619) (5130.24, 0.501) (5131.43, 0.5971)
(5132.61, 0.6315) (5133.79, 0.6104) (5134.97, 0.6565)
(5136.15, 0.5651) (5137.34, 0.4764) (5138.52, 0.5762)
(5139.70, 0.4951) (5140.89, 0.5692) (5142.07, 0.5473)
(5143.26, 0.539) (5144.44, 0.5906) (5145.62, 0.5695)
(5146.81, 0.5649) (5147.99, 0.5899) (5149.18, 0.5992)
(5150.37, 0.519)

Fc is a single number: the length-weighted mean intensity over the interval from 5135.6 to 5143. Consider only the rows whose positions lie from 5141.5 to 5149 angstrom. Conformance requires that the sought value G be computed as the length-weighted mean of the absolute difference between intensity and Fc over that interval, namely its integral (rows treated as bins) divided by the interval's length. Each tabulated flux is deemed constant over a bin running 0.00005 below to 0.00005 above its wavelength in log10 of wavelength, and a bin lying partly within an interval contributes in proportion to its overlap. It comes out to 0.03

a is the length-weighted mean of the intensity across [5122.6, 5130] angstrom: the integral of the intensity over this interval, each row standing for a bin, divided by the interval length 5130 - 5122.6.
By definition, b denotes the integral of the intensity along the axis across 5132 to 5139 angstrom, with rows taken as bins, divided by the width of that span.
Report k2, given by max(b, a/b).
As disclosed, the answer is 0.98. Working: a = 0.576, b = 0.587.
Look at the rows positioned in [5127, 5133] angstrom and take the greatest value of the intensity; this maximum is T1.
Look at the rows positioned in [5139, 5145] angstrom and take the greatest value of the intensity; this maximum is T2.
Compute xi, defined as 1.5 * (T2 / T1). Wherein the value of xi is 1.40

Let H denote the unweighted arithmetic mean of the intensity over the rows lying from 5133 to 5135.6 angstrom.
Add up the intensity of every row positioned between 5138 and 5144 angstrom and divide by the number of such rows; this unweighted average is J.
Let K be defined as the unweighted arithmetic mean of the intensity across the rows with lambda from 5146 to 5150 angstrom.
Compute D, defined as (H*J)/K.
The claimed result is 0.591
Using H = 0.633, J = 0.545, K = 0.585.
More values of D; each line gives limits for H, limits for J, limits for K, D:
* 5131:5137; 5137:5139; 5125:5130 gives 0.575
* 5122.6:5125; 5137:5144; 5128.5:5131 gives 0.623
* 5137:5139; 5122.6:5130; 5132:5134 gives 0.492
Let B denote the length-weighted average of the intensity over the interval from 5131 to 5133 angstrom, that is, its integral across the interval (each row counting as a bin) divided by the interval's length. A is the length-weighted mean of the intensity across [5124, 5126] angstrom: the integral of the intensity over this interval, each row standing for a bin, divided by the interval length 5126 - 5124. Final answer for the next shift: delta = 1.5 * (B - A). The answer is 0.03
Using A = 0.60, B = 0.61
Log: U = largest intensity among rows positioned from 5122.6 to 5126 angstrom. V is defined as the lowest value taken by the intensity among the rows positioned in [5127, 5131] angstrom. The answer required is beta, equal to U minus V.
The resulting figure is 0.166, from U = 0.6666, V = 0.501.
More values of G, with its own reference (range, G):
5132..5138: 0.07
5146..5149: 0.04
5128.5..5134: 0.06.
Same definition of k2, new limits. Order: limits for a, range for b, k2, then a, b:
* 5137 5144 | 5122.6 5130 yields 0.93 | 0.537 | 0.576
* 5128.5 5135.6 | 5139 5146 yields 1.07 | 0.593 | 0.552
